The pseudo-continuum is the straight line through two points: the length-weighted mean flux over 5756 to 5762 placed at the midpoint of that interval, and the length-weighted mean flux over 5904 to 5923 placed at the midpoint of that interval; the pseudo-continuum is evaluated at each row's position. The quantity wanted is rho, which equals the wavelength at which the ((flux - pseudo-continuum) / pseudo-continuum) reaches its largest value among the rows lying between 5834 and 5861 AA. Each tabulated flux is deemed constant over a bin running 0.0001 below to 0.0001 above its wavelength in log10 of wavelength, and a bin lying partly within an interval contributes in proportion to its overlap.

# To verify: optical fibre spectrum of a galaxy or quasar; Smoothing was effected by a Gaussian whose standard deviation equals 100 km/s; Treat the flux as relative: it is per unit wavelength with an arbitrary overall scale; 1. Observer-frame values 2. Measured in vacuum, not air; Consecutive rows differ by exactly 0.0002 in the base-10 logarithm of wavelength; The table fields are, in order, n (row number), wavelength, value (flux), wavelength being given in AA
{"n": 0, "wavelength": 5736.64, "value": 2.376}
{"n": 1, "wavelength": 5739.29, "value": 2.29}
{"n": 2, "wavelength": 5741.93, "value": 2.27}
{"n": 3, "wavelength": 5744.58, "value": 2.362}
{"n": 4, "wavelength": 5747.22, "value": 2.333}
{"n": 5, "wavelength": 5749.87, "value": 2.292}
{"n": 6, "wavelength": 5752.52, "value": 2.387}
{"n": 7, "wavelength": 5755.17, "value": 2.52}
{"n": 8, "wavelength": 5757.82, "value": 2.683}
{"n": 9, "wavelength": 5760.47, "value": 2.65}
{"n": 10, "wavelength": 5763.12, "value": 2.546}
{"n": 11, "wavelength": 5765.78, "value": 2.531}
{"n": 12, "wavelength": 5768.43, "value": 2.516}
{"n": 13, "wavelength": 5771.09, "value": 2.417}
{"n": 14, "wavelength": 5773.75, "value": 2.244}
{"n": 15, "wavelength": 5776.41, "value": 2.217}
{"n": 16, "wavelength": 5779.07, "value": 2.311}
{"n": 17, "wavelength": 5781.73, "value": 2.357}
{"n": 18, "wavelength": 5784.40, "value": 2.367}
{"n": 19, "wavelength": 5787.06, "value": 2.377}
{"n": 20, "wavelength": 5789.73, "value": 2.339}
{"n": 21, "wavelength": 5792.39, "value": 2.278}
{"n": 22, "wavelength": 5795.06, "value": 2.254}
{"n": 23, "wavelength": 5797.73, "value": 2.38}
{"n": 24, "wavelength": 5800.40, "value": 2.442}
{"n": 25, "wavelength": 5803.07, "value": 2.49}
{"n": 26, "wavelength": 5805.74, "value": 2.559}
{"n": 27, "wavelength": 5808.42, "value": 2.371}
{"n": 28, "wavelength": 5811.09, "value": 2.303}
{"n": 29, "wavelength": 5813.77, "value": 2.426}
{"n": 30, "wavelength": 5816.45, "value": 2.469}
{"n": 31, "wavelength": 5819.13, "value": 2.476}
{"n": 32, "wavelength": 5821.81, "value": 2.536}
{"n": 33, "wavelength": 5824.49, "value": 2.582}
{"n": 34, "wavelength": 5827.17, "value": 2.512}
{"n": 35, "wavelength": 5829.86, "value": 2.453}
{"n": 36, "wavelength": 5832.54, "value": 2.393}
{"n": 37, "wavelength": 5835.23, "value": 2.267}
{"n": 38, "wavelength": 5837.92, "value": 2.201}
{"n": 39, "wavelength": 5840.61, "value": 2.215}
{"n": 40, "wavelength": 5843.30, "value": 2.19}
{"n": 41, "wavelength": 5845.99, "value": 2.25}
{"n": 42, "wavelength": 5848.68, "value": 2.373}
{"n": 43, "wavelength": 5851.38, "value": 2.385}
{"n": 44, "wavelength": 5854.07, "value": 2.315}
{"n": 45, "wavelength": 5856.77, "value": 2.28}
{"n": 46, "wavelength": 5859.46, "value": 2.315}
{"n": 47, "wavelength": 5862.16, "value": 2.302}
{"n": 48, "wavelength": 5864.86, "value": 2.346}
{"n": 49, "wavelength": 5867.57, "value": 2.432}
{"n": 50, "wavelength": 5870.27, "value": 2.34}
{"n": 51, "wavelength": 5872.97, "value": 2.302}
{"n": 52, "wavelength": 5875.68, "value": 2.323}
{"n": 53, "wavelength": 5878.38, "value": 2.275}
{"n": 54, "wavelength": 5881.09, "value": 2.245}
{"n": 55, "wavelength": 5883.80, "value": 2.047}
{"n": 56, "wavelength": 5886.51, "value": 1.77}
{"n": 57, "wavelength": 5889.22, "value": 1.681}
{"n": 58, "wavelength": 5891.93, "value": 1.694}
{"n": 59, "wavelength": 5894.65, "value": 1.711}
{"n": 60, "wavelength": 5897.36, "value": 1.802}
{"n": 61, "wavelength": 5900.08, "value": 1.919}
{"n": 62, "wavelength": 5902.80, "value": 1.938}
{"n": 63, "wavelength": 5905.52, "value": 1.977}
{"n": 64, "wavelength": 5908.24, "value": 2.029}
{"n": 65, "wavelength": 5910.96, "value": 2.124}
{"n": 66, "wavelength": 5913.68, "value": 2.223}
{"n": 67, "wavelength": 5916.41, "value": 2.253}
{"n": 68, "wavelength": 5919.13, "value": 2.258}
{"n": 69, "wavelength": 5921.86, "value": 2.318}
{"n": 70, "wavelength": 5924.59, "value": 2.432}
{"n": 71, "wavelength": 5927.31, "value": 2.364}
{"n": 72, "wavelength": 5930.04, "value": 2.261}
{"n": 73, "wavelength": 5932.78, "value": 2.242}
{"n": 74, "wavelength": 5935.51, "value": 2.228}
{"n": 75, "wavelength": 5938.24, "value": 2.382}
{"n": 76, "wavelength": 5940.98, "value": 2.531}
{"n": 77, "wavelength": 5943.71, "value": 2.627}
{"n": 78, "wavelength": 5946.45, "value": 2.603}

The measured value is 5851.38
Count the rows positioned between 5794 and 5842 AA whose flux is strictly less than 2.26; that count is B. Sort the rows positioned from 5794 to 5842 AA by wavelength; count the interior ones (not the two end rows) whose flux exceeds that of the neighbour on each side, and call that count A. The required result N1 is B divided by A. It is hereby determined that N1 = 1.5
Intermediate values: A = 2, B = 3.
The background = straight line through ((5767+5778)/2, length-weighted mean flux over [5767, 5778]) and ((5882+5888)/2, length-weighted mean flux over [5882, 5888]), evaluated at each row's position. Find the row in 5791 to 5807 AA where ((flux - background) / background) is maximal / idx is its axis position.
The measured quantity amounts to 5805.74 AA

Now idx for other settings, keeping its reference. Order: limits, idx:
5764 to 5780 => 5765.78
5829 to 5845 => 5829.86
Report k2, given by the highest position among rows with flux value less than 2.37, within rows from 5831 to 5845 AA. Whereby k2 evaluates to 5843.30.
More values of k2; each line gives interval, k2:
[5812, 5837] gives 5835.23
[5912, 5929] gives 5927.31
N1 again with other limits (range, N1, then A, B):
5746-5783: 2.0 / 1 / 2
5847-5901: 2.0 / 4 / 8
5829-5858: 2.0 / 2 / 4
